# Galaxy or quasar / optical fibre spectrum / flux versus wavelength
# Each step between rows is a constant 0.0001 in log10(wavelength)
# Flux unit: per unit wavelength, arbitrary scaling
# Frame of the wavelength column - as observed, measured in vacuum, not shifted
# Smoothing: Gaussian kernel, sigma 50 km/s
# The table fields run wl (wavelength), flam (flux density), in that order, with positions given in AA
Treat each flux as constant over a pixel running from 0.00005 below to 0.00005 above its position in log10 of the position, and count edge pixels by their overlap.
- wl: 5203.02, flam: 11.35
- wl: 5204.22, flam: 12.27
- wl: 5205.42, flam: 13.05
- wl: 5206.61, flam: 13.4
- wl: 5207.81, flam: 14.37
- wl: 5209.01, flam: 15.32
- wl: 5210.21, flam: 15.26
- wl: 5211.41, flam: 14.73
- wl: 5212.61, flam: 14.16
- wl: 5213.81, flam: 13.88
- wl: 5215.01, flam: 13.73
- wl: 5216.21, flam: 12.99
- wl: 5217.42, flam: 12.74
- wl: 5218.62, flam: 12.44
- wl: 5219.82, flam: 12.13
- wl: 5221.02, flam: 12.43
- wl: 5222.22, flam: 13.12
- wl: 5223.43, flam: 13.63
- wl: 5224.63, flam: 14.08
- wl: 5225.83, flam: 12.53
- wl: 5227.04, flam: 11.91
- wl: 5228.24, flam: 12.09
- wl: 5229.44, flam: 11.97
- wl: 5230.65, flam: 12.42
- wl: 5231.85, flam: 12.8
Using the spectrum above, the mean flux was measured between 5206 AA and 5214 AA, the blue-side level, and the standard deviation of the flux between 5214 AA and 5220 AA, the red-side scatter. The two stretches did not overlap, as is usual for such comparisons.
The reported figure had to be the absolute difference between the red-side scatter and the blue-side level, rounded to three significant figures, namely 13.9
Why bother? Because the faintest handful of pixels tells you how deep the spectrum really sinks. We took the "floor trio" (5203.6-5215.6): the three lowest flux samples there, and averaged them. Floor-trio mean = 12.9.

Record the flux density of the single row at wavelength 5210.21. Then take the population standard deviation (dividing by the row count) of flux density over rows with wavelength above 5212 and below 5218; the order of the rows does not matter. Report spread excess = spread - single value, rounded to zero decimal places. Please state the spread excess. -15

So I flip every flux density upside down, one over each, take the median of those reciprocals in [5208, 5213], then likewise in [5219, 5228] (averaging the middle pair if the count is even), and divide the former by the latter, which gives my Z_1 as 0.84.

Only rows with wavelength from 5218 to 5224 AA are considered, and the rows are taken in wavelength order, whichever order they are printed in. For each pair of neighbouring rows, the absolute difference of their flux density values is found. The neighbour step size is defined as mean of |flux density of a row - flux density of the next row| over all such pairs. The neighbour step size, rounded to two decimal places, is 0.45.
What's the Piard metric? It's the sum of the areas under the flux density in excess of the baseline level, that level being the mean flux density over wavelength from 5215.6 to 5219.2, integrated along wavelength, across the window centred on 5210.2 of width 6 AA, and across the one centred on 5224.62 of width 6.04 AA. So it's 14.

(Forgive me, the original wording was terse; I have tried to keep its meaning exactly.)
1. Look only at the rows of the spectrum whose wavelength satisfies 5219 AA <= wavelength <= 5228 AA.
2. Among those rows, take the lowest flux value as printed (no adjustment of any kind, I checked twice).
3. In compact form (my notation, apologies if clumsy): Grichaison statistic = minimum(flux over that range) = 11.91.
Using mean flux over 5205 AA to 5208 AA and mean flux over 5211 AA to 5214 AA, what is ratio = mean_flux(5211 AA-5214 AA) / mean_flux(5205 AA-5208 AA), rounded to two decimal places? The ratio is 1.05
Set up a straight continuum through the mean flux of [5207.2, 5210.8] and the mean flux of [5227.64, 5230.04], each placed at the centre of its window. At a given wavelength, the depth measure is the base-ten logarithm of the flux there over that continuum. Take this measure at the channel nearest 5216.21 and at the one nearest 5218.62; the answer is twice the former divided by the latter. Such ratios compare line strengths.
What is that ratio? 1.6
